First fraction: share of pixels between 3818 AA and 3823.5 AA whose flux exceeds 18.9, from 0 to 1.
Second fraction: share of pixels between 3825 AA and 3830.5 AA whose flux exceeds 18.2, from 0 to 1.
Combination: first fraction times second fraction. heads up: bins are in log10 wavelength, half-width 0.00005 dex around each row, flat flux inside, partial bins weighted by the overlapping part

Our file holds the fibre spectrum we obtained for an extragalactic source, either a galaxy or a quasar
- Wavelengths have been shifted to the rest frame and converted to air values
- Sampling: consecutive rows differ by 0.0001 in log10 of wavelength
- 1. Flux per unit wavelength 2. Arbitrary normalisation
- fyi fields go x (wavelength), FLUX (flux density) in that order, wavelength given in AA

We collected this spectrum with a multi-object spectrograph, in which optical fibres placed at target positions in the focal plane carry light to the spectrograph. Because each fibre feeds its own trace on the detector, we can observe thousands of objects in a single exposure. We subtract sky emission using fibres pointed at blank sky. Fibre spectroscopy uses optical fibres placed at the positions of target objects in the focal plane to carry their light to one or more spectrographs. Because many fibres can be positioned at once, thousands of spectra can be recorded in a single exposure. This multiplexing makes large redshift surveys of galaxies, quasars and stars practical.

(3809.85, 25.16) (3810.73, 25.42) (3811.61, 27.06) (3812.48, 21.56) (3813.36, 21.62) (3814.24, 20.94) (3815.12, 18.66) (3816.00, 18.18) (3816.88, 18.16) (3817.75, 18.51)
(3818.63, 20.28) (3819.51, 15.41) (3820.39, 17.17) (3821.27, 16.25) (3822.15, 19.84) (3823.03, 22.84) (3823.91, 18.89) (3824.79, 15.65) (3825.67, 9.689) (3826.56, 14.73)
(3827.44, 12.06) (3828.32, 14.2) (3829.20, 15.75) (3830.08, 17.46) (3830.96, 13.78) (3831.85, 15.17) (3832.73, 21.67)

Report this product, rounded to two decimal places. 0.00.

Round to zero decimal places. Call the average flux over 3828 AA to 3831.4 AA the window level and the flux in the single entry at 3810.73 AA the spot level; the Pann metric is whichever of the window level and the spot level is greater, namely 25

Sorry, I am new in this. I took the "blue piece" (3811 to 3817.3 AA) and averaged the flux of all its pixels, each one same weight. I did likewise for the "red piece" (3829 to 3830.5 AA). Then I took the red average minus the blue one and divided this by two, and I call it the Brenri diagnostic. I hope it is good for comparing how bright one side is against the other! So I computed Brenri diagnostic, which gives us -2.1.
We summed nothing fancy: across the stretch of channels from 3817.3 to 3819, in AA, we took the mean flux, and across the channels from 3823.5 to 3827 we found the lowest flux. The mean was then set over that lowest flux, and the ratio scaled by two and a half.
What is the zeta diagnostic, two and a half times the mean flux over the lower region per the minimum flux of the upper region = 5.0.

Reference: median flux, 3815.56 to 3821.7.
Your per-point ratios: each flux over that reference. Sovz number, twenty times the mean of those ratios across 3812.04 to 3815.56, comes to 23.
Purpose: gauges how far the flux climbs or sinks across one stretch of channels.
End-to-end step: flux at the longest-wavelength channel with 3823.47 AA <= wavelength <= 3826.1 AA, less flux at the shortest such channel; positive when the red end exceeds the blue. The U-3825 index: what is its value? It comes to -9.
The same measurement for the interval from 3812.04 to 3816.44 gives -3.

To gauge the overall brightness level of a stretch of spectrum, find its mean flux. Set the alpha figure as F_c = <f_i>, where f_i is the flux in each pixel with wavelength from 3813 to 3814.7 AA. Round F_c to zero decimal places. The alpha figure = 21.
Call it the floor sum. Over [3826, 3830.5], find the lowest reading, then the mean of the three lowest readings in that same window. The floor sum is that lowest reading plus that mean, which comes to 26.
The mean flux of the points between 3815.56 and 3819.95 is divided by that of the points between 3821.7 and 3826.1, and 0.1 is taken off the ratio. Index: 0.94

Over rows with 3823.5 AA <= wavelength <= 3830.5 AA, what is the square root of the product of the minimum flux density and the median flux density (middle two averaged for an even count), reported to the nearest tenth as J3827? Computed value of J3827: 12.1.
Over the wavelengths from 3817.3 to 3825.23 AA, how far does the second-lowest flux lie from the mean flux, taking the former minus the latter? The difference -2.7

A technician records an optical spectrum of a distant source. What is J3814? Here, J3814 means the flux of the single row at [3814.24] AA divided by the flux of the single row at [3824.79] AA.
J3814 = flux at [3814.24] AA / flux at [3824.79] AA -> 1.3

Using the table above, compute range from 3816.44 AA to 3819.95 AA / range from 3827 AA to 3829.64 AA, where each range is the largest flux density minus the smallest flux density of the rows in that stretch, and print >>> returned 1.3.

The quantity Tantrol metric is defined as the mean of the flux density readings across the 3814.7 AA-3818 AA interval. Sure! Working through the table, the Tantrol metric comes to 18.4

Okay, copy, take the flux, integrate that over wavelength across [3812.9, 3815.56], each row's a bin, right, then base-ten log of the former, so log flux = 1.73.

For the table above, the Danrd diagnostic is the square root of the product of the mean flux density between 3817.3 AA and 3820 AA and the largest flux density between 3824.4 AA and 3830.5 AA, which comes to 17.8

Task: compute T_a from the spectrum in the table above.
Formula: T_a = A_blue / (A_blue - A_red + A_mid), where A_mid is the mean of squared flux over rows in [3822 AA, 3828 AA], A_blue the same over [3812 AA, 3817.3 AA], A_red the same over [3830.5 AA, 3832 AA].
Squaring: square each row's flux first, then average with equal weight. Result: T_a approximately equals 0.85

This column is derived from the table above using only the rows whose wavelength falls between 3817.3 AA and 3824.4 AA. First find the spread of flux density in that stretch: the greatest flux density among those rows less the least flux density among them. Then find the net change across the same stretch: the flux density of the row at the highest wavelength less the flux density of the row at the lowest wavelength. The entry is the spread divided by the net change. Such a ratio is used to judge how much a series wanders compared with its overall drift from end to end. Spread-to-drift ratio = 20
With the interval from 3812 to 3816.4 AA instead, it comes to -1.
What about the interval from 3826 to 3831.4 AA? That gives -6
